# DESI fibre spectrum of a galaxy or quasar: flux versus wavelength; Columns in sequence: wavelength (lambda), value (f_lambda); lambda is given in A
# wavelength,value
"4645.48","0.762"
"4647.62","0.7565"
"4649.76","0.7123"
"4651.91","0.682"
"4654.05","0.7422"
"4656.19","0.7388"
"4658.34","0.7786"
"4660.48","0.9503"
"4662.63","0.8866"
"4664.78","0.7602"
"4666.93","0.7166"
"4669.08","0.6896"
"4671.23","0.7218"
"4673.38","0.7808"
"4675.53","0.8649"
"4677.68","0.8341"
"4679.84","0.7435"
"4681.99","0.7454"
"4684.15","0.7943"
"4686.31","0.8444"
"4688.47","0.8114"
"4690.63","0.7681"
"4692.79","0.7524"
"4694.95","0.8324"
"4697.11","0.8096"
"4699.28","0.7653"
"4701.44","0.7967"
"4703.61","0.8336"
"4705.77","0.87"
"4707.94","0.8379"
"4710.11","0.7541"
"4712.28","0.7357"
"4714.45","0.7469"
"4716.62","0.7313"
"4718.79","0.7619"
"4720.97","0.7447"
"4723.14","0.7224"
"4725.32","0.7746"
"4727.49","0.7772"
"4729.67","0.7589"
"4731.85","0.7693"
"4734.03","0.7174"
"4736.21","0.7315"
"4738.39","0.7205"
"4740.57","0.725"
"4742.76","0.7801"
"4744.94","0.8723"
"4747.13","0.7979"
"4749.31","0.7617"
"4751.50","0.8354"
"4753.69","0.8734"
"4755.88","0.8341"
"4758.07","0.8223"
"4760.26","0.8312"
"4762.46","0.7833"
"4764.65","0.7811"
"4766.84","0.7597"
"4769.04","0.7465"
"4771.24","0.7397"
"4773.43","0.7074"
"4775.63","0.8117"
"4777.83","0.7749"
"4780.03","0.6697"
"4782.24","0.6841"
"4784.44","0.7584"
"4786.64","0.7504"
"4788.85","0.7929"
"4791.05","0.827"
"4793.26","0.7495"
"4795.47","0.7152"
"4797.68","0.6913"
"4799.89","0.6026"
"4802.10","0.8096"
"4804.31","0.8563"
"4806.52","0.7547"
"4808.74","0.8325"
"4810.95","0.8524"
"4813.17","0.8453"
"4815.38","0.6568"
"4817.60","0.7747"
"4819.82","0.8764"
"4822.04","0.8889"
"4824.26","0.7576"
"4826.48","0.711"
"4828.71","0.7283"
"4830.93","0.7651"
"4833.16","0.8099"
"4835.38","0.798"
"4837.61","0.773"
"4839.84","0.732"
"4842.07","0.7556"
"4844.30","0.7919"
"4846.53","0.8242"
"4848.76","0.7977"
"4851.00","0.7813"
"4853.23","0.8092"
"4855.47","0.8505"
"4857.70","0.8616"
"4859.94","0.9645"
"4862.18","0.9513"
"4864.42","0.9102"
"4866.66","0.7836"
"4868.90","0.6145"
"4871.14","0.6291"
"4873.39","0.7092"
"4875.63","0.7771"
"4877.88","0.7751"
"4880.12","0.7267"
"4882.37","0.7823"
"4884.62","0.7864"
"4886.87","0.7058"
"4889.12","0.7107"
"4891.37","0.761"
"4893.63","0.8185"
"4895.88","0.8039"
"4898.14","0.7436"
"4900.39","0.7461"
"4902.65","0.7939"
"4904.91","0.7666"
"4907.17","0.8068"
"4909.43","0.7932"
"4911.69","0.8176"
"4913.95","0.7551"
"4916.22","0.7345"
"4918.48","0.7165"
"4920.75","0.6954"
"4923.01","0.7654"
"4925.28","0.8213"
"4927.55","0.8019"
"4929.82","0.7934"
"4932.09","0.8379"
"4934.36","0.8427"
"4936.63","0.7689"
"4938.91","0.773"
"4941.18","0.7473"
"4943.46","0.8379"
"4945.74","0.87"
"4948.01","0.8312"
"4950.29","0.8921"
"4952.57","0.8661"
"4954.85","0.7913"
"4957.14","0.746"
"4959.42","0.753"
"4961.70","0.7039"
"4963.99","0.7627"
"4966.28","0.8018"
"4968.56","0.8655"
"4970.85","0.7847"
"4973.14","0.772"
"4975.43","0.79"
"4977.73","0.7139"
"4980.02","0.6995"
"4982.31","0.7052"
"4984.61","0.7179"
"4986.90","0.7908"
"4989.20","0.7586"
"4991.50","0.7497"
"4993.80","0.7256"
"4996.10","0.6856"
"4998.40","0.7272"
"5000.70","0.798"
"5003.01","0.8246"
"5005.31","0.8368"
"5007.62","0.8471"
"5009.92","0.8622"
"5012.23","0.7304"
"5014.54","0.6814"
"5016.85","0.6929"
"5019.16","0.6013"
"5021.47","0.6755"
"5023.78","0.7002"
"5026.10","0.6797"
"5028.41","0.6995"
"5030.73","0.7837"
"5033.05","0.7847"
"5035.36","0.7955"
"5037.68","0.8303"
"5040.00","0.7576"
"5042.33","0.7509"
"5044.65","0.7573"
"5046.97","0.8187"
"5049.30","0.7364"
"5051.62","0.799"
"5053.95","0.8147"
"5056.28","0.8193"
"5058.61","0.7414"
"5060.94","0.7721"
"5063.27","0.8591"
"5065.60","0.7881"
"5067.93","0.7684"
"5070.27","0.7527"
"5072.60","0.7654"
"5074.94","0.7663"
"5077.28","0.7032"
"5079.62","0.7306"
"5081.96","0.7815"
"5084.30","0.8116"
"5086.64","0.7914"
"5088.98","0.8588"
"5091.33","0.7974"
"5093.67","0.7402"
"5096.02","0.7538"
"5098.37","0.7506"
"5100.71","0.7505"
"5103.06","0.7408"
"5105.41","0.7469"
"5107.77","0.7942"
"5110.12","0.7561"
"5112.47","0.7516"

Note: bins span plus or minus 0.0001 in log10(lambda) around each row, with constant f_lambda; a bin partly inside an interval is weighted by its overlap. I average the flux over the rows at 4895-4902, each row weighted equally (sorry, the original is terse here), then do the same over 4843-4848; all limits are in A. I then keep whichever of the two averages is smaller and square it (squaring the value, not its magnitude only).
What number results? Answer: 0.585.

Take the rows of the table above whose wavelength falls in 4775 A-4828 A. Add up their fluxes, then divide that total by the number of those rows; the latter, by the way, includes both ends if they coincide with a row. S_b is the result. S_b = 0.768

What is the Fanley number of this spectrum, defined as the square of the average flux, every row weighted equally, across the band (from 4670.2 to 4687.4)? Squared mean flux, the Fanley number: 0.626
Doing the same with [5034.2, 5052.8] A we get 0.610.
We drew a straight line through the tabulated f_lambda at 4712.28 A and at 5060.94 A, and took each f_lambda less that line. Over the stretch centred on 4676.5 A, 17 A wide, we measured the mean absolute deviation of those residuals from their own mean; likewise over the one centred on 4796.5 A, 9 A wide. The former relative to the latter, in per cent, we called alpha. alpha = 107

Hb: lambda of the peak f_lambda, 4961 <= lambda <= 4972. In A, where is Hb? 4968.56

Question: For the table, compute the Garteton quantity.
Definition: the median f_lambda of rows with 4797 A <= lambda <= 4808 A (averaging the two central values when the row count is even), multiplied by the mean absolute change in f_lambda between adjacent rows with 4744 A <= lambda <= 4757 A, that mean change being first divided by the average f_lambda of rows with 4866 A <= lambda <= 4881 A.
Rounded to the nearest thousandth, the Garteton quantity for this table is 0.055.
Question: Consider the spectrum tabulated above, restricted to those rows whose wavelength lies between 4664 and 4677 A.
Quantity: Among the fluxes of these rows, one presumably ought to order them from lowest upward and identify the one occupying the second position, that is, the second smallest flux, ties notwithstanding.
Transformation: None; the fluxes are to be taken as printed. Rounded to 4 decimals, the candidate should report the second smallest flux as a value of 0.7166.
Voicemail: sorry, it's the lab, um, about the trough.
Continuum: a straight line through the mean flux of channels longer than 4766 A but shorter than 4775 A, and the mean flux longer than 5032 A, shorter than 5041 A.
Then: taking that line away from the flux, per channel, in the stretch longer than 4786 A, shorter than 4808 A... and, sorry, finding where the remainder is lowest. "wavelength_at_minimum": 4799.89 A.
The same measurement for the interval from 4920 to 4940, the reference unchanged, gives 4920.75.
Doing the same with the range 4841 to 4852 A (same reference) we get 4842.07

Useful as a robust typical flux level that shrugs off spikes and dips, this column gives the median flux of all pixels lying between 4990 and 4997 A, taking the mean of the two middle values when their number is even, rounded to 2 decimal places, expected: 0.73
